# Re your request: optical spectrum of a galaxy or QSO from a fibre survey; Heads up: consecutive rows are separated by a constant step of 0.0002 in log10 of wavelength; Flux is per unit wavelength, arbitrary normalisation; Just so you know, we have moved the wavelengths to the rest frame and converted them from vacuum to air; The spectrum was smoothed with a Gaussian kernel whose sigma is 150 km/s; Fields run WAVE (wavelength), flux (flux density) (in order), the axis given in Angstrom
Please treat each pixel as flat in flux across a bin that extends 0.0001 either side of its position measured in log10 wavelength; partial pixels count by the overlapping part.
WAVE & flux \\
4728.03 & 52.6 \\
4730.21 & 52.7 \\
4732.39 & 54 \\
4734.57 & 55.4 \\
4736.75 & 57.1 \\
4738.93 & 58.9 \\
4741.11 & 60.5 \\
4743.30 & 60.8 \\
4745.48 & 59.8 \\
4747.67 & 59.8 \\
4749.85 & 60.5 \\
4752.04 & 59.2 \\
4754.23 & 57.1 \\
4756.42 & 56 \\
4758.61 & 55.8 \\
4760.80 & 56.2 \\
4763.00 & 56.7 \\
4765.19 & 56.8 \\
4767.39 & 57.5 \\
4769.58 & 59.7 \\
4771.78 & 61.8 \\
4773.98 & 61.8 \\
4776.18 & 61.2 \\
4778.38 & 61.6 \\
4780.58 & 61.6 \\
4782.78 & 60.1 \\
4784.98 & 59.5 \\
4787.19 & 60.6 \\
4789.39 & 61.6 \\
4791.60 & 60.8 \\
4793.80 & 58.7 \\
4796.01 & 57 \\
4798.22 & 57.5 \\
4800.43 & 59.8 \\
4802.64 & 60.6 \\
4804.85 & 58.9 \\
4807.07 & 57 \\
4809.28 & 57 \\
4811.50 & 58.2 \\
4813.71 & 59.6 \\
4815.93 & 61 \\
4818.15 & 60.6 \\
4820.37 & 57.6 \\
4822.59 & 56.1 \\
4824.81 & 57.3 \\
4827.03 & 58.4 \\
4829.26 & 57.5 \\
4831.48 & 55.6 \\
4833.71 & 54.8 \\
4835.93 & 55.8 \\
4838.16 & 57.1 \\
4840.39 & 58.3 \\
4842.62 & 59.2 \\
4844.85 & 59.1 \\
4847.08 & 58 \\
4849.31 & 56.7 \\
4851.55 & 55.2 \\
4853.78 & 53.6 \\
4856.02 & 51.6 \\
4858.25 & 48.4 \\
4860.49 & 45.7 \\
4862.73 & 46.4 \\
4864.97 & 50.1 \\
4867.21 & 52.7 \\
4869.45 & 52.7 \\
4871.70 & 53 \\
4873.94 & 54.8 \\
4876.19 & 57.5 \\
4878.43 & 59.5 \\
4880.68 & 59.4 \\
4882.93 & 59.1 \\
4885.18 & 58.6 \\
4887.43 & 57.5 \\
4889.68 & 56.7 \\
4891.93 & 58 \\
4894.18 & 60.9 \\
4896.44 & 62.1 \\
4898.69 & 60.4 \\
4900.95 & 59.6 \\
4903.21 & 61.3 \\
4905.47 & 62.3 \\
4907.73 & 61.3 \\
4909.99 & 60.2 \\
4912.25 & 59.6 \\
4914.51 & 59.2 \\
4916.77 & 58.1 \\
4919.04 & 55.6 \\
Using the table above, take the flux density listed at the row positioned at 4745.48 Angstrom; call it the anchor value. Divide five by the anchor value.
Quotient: 0.0836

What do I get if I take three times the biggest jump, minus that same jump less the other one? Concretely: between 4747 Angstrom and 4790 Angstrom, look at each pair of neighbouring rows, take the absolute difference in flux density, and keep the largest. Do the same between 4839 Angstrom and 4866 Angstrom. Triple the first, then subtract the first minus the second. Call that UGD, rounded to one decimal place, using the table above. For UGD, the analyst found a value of 8.1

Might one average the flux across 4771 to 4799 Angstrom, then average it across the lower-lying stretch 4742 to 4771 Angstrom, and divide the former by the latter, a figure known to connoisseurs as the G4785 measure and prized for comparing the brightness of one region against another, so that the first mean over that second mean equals 1.04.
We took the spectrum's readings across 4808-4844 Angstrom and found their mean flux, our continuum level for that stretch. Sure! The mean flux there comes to 58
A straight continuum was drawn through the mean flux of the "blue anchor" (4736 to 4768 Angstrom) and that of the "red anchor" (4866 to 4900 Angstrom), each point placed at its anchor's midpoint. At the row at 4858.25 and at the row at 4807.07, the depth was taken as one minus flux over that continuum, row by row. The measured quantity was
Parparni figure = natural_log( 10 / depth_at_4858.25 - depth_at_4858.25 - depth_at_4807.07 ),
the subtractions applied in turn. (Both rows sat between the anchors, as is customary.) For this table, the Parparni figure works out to 4.1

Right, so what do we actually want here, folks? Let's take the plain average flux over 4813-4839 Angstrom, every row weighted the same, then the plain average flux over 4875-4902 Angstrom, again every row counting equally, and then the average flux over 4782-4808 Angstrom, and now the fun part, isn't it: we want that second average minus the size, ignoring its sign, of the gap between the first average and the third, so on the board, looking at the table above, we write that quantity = 57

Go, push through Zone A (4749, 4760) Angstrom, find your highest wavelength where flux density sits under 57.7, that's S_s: 4758.61 Angstrom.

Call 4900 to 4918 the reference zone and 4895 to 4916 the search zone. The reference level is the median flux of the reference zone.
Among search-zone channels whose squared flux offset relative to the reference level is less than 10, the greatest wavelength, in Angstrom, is 4914.51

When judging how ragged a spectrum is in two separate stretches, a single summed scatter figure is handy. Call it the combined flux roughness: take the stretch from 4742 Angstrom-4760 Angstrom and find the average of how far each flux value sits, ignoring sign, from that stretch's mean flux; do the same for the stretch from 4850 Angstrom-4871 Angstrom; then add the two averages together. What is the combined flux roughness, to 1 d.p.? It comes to 4.5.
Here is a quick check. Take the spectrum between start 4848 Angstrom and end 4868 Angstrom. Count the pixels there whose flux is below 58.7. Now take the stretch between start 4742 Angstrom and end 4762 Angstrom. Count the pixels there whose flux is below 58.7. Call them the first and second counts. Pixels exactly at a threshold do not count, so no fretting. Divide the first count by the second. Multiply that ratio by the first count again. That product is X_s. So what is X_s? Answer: 20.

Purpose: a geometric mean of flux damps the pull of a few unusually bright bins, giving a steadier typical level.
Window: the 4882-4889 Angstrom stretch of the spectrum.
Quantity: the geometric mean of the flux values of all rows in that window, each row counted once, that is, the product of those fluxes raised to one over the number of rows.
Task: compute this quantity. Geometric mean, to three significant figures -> 58.4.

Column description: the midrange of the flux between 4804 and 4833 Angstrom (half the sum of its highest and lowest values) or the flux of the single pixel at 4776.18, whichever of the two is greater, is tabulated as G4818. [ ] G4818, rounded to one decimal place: 61.2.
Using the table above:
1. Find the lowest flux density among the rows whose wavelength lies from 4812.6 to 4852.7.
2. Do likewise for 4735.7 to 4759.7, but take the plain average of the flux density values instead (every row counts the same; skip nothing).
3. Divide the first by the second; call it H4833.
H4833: 0.93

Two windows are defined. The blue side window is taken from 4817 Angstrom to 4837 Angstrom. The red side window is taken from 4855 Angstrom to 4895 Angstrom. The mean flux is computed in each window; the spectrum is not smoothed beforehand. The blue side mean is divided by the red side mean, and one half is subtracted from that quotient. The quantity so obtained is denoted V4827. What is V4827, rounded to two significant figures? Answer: 0.55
